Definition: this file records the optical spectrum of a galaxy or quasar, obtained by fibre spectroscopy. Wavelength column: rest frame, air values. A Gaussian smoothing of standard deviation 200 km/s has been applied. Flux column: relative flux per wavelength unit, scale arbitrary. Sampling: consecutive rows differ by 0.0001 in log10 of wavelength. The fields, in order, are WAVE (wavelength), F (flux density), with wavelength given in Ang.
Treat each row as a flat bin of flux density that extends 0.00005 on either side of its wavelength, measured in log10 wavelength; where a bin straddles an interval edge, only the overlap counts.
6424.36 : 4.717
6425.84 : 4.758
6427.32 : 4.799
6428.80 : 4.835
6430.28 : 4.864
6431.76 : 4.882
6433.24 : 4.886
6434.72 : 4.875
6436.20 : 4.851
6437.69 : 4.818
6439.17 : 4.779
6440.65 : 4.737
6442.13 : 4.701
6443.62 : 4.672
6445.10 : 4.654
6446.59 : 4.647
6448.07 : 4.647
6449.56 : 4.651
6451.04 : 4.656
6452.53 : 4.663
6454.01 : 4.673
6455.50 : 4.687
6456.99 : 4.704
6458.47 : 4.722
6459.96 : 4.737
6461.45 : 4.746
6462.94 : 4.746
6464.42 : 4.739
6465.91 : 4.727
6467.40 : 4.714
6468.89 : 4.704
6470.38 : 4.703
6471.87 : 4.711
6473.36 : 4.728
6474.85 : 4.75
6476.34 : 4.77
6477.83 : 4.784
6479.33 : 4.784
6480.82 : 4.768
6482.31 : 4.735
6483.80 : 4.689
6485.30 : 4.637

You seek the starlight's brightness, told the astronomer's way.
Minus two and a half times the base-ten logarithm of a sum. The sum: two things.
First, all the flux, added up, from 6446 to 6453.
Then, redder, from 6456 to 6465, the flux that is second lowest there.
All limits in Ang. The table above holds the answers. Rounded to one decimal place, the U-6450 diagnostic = -3.6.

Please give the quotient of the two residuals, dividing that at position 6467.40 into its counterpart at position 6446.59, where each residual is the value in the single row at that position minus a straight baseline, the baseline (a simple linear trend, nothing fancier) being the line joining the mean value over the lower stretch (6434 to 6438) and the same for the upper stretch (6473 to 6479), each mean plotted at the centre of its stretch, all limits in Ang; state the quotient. 2.8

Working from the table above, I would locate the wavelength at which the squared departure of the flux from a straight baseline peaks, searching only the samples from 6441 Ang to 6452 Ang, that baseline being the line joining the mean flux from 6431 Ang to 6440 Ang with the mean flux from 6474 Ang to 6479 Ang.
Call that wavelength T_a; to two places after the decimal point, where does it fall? 6446.59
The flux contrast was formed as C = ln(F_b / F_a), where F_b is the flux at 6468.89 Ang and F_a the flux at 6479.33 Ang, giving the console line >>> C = -0.017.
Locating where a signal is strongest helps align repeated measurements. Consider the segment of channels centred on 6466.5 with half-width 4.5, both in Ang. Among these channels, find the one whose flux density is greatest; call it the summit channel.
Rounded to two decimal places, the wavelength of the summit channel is 6462.94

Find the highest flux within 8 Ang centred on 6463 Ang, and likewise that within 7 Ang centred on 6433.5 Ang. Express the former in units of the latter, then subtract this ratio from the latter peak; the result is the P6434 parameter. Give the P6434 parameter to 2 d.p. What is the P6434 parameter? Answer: 3.91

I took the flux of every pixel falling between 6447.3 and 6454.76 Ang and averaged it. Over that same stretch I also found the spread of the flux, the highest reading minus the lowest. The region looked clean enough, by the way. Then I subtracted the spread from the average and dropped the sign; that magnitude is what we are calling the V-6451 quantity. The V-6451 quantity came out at 4.63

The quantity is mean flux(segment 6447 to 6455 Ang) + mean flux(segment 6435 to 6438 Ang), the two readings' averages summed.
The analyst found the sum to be 9.49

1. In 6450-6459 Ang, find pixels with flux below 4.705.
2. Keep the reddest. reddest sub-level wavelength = 6456.99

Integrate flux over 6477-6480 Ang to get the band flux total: 14.3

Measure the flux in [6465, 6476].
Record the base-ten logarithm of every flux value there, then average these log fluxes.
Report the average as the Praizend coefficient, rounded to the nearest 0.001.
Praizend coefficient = 0.674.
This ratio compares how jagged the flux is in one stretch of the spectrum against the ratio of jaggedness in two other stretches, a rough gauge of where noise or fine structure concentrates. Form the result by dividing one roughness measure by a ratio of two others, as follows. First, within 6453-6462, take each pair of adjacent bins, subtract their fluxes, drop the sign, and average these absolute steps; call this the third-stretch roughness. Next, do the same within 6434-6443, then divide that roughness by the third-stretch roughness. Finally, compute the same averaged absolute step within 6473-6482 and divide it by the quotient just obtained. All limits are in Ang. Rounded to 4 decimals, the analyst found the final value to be 0.0060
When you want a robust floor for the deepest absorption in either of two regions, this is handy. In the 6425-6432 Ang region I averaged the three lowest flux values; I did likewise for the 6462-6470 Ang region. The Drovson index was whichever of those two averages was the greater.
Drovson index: 4.80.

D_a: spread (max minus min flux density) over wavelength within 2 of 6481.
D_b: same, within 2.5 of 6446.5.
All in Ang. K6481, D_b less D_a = -0.042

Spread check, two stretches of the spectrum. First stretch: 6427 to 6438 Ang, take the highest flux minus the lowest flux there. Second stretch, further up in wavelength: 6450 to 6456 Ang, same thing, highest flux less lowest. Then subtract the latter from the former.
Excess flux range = 0.056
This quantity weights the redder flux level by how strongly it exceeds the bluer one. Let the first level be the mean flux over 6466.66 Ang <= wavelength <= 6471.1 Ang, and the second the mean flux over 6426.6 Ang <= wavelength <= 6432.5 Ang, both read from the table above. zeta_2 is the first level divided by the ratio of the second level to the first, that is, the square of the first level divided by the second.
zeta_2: 4.57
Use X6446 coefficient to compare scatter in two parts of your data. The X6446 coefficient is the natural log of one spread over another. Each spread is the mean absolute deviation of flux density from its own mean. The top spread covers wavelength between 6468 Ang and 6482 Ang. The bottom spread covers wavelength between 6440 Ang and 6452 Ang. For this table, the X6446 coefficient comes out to 0.18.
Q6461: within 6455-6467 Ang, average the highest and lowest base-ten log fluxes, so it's 0.674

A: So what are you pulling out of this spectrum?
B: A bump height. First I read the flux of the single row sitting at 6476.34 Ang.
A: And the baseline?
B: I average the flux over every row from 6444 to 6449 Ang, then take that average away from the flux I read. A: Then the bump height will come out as 0.12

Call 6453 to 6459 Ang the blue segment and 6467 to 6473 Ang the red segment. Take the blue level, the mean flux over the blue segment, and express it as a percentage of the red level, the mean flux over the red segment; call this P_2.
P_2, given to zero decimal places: 100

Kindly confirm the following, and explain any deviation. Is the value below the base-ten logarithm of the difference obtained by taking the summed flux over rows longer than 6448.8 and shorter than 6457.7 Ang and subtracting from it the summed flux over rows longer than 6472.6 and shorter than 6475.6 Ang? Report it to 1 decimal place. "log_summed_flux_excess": 1.3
